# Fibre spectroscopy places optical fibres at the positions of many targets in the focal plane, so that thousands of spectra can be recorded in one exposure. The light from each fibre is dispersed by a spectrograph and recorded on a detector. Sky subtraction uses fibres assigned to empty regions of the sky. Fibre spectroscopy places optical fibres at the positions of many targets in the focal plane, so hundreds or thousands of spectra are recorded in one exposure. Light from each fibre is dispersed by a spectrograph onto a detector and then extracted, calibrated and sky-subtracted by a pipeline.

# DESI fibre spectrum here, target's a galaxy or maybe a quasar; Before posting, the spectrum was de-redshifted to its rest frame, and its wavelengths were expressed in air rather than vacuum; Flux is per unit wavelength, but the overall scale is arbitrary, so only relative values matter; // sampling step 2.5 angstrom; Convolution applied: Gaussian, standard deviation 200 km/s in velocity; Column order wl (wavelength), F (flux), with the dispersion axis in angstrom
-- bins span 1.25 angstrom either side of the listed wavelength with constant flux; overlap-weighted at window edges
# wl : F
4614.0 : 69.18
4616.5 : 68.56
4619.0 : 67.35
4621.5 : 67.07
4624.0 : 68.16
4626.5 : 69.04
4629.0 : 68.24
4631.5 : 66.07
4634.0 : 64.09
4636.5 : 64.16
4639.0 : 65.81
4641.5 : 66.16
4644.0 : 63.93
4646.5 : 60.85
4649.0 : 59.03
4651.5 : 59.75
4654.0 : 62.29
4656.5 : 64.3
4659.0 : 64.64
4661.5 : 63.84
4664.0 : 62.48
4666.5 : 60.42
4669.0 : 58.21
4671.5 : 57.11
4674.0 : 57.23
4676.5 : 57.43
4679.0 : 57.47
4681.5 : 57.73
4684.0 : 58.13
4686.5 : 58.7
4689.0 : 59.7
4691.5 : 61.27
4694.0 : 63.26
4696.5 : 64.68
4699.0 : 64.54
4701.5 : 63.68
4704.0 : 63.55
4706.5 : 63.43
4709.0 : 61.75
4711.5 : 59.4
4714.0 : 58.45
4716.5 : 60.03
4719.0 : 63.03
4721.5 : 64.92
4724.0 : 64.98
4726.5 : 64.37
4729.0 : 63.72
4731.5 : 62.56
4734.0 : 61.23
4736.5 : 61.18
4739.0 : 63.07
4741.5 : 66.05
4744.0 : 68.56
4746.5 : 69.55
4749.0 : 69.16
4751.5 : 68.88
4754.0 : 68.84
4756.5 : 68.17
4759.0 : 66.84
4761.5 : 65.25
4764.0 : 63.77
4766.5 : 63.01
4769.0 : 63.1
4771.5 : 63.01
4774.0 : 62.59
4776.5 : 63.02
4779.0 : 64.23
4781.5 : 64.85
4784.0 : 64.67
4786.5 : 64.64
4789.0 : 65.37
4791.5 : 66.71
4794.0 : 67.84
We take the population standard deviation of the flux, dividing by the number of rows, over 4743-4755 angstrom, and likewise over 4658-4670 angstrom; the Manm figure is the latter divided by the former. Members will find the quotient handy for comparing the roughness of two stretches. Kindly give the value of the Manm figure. 7.0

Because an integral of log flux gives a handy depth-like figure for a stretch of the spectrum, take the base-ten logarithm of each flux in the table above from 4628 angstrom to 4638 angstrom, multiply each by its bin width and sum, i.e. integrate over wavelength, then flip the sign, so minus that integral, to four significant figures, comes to -18.17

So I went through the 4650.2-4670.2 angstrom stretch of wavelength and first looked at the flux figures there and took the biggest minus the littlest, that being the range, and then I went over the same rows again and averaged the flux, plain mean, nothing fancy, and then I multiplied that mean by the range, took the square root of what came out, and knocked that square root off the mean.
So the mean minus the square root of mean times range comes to 42.0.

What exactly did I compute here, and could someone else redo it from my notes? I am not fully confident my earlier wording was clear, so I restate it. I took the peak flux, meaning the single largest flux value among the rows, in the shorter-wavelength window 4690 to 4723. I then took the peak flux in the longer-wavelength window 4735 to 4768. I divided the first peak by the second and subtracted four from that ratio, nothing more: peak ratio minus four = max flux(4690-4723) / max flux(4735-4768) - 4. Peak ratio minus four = -3.07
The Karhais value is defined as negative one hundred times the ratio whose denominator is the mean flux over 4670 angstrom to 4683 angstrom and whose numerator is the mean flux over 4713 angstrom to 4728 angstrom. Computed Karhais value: -109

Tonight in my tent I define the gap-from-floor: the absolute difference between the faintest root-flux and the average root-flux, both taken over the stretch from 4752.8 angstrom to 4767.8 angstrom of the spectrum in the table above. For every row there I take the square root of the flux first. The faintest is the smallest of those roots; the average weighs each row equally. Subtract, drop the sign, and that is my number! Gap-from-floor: 0.18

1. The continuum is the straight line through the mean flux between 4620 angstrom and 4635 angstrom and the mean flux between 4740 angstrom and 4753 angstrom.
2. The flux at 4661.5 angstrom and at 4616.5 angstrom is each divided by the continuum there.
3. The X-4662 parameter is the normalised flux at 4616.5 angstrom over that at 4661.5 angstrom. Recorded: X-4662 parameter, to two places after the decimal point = 1.08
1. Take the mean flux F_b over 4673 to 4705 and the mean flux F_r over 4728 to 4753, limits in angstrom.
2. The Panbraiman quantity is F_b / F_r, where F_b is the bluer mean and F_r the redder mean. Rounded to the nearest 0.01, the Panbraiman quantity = 0.93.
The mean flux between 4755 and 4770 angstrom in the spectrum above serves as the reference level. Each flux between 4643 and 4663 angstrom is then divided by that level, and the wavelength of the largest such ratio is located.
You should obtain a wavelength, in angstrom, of 4659.0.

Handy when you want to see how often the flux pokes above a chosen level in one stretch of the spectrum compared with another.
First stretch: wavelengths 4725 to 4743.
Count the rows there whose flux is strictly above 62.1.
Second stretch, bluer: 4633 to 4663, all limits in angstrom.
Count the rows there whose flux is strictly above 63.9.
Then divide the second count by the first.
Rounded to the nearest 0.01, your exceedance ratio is 1.40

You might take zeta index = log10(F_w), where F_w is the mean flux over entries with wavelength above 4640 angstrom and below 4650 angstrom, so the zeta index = 1.80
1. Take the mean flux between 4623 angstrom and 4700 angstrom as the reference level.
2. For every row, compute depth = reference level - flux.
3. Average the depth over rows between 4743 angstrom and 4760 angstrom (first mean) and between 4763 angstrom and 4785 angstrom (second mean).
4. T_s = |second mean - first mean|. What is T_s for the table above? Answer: 5.0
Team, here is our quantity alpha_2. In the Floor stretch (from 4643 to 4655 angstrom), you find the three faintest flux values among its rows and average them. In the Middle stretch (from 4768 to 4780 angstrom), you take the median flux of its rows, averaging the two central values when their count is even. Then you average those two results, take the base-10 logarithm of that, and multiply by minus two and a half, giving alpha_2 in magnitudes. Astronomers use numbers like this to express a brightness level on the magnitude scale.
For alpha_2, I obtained -4.47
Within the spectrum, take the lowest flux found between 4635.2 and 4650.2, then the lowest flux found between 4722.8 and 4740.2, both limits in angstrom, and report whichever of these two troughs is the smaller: 59.0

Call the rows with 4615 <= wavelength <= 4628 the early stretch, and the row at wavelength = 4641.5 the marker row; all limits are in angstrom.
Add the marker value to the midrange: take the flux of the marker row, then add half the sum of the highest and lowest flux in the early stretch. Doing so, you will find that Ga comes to 134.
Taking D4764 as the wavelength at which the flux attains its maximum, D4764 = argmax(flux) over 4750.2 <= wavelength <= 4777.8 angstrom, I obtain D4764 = 4751.5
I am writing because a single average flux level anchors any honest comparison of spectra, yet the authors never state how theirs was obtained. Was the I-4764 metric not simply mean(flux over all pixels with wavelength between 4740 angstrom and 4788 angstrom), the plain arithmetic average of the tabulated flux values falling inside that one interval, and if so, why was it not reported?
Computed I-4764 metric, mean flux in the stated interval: 66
